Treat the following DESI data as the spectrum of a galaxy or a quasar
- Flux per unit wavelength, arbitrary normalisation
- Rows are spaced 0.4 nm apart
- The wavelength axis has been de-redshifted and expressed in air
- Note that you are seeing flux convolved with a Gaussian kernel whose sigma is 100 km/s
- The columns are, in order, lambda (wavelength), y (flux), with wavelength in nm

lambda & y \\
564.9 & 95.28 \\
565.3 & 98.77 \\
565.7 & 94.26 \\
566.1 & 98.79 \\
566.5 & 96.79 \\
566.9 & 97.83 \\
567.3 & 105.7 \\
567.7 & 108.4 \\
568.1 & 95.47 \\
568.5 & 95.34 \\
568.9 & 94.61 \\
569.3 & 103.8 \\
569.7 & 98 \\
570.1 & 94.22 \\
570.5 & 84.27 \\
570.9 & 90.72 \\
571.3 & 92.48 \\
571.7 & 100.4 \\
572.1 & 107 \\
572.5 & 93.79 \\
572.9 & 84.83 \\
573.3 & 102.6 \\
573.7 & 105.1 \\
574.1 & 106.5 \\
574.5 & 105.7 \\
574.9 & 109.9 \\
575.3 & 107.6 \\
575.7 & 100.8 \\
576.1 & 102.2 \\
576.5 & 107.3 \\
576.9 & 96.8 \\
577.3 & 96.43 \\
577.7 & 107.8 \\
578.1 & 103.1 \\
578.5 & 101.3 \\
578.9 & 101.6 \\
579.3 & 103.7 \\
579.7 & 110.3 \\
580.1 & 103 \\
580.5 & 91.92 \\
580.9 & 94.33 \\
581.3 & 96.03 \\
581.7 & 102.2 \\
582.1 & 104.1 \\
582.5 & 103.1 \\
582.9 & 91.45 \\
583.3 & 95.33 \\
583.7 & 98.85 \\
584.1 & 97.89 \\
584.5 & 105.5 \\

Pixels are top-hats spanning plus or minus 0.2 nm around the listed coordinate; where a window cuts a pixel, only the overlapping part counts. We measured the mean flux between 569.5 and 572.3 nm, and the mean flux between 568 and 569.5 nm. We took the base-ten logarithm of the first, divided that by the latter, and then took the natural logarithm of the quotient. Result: -3.90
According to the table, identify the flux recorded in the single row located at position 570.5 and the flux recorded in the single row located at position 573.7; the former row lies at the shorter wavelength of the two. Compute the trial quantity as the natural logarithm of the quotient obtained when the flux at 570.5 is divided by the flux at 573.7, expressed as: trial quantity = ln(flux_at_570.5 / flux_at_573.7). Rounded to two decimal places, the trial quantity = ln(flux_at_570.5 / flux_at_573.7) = -0.22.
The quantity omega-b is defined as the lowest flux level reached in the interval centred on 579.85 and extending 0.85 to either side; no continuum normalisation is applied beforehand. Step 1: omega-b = 91.92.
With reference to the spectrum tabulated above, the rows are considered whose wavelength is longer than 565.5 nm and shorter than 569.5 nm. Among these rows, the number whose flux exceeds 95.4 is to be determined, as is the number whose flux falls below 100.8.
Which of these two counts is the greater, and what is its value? 7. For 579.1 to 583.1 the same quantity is 7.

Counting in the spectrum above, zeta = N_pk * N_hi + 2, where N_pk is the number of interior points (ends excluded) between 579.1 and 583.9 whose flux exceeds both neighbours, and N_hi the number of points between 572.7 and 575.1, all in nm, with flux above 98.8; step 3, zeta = 12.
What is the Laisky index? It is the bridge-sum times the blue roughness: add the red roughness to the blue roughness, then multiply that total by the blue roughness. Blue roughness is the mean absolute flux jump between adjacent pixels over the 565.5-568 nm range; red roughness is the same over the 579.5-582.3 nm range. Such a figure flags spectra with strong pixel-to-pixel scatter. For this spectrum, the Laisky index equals 32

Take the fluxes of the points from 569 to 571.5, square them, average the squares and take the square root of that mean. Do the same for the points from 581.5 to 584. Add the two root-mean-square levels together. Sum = 193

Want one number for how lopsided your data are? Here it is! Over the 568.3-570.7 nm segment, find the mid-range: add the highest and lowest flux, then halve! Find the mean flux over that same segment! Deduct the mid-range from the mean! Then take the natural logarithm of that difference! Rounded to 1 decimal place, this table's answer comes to 0.0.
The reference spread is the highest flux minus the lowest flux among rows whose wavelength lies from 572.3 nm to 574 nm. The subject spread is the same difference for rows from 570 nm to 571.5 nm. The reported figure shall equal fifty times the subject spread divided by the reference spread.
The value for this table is 25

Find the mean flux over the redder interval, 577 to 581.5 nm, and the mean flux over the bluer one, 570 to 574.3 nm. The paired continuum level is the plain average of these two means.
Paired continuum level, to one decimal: 98.7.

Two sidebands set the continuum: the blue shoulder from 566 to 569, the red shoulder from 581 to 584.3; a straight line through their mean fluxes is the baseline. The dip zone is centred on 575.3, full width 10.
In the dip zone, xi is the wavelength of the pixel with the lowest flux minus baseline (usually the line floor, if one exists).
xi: 570.5 nm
